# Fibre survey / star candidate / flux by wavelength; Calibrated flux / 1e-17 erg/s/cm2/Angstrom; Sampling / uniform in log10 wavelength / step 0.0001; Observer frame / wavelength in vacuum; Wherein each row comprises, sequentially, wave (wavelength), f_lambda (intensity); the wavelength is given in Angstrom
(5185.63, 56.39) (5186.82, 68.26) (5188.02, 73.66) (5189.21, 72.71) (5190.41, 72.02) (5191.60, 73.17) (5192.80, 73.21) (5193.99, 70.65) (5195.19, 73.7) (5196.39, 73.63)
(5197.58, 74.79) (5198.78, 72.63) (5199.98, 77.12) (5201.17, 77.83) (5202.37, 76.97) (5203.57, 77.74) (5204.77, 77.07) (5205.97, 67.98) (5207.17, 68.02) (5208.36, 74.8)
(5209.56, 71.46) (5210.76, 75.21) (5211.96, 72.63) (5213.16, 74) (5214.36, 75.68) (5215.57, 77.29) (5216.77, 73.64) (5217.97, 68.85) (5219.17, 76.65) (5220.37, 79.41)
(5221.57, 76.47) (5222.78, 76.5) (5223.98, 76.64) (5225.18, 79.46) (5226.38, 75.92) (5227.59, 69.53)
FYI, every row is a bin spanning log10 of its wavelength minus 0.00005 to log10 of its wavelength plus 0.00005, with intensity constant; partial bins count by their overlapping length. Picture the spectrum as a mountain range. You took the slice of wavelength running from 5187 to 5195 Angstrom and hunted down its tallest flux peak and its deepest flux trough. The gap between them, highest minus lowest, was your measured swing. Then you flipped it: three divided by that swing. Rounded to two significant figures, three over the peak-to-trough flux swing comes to 1.0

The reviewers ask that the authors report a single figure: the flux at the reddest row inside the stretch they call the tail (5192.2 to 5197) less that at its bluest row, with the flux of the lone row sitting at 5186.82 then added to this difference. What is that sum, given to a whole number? 69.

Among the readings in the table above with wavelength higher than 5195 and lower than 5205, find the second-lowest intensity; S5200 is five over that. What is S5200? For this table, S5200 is 0.0679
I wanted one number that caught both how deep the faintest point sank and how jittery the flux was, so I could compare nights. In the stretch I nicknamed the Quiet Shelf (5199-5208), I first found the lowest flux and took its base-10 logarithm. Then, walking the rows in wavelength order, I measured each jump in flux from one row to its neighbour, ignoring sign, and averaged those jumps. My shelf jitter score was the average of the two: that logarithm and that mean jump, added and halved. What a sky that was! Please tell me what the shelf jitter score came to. 1.9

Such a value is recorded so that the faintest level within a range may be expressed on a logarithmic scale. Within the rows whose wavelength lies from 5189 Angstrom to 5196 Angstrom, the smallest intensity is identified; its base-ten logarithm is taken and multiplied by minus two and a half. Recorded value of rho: -4.62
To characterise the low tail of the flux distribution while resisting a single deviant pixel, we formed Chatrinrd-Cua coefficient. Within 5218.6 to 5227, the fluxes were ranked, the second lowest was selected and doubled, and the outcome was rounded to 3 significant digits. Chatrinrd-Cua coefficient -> 153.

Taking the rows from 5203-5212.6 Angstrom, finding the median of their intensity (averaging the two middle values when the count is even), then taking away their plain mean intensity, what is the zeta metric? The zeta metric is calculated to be 0.6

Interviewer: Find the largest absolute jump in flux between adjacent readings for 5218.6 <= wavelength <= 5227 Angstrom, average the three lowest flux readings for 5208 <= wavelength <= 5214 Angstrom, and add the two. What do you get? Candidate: 76.2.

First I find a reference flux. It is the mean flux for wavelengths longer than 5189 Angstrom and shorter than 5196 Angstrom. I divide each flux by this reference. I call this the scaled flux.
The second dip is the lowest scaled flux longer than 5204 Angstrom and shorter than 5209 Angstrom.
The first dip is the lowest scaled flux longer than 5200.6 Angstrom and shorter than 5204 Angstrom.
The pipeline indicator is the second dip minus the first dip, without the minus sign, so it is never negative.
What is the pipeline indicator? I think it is 0.12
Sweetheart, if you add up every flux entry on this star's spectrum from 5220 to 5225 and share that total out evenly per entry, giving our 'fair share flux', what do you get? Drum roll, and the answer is 77.3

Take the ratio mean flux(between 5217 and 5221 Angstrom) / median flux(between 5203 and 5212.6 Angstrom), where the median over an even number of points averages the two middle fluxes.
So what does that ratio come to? 1.017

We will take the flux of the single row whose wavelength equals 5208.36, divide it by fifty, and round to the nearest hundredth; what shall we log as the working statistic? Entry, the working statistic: 1.50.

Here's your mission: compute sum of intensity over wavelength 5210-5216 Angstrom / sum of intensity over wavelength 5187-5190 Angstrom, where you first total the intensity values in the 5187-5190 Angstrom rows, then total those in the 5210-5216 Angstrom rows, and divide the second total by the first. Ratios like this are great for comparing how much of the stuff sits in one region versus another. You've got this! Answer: 2.56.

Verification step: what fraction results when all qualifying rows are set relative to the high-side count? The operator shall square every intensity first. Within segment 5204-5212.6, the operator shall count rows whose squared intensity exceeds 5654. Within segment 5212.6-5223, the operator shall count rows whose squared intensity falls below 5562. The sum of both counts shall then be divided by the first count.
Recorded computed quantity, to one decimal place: 2.5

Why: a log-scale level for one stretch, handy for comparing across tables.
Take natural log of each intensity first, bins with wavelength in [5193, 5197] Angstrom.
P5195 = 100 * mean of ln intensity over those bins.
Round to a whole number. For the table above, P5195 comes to 429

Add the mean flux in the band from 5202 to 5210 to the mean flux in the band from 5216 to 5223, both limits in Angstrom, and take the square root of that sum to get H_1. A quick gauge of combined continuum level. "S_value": 12.2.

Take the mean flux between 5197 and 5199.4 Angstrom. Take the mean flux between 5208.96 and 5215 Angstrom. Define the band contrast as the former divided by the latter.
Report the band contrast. 1.00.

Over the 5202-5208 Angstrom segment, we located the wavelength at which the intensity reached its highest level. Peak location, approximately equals 5203.57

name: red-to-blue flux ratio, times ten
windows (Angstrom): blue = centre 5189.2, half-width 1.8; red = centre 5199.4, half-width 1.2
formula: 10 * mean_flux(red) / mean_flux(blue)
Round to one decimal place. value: 10.3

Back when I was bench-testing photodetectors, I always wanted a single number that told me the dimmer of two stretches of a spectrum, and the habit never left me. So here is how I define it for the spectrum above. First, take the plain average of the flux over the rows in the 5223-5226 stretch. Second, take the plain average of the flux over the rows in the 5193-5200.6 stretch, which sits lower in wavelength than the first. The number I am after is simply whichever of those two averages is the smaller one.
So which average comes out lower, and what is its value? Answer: 73.8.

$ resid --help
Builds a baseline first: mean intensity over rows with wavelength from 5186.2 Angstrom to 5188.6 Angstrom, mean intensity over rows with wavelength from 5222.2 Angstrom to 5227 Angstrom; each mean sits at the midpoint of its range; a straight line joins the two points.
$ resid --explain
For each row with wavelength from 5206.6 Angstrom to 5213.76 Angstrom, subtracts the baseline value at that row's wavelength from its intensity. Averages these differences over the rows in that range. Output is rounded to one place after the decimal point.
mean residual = -2.0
